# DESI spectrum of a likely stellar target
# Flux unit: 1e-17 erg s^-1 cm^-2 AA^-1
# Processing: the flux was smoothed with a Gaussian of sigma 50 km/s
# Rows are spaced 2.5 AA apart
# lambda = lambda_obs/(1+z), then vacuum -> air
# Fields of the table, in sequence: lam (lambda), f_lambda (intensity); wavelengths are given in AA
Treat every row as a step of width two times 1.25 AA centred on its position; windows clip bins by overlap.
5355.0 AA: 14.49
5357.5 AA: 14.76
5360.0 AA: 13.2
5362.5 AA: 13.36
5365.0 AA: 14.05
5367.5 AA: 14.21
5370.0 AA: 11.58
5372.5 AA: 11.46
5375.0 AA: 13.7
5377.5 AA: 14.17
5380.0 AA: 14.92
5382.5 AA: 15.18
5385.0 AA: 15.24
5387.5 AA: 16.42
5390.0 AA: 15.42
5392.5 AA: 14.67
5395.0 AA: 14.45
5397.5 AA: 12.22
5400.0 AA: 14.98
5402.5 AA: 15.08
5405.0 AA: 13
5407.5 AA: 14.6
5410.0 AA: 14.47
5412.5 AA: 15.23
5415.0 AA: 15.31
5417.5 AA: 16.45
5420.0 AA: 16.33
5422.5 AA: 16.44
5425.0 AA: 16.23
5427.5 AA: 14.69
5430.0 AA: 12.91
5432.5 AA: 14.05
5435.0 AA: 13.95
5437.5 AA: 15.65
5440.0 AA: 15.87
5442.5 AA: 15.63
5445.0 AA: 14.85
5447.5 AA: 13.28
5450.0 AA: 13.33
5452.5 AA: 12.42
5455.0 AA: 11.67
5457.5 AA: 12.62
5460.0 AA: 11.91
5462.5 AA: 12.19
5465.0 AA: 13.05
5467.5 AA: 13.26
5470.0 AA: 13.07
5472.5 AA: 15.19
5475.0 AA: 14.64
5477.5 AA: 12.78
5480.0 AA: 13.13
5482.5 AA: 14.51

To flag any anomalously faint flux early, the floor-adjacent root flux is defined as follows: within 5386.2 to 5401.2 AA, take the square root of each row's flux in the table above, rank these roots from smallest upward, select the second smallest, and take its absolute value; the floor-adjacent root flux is 3.80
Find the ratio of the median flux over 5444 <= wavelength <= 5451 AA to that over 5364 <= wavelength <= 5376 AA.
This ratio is 0.97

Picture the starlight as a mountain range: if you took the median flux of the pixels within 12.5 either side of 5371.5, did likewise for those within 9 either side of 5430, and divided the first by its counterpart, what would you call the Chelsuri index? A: 0.94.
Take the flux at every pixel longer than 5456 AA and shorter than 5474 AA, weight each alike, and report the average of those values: 13.0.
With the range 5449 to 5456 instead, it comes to 12.5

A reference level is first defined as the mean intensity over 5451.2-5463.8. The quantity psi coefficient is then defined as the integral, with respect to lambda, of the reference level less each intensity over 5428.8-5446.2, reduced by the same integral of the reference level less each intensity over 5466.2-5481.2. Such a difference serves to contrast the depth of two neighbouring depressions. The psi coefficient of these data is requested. -22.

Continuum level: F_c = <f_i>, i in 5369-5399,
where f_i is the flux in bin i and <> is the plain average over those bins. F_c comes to 14.1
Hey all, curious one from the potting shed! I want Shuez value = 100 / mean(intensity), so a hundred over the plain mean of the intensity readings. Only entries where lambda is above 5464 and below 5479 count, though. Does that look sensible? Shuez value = 7.3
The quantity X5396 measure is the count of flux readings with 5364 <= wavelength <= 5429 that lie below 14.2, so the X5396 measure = 7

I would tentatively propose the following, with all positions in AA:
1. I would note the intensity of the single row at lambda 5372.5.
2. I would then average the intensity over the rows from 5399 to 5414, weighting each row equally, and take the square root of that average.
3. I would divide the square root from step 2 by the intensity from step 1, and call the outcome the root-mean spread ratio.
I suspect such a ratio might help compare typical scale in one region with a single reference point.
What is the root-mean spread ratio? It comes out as 0.333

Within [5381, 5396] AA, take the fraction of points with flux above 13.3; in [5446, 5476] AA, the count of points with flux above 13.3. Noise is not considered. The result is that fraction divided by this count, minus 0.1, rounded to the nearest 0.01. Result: 0.23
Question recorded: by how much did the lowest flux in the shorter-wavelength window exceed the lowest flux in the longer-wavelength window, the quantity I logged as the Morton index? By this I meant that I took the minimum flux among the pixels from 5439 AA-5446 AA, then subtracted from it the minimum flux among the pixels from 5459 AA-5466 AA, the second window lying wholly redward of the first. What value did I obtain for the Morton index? 2.9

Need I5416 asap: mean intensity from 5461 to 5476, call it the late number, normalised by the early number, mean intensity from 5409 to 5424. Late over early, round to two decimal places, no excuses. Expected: 0.86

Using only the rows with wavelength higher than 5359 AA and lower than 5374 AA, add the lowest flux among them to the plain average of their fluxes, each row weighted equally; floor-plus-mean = 24.4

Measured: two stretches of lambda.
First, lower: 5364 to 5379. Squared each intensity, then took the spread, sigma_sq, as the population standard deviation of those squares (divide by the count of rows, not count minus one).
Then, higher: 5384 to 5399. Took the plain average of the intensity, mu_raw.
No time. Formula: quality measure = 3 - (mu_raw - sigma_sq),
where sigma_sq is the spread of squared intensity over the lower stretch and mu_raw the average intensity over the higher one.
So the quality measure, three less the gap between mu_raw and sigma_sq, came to 19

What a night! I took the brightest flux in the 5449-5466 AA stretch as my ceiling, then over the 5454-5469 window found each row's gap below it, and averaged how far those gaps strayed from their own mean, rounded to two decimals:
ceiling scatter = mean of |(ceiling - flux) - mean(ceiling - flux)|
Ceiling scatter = 0.53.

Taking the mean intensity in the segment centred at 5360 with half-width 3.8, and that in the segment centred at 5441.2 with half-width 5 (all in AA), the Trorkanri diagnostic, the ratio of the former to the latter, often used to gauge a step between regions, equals 0.89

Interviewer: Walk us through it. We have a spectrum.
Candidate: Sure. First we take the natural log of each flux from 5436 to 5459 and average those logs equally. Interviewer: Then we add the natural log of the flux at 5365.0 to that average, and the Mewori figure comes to 5.27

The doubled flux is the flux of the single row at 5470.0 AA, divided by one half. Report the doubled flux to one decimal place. 26.1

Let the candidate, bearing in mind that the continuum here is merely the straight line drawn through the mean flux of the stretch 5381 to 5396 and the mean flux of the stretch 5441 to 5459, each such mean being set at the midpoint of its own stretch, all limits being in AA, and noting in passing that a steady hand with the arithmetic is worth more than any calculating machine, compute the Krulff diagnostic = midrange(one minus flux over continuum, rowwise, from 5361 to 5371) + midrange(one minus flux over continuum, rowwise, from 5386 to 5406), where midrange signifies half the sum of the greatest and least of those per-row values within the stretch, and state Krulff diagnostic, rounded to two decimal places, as 0.24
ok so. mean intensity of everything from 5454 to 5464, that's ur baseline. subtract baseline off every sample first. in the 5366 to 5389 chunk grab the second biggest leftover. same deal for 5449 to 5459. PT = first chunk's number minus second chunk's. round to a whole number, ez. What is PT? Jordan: 3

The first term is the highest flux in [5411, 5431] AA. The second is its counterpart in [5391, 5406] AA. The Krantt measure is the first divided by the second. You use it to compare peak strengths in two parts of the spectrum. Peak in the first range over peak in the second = 1.09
